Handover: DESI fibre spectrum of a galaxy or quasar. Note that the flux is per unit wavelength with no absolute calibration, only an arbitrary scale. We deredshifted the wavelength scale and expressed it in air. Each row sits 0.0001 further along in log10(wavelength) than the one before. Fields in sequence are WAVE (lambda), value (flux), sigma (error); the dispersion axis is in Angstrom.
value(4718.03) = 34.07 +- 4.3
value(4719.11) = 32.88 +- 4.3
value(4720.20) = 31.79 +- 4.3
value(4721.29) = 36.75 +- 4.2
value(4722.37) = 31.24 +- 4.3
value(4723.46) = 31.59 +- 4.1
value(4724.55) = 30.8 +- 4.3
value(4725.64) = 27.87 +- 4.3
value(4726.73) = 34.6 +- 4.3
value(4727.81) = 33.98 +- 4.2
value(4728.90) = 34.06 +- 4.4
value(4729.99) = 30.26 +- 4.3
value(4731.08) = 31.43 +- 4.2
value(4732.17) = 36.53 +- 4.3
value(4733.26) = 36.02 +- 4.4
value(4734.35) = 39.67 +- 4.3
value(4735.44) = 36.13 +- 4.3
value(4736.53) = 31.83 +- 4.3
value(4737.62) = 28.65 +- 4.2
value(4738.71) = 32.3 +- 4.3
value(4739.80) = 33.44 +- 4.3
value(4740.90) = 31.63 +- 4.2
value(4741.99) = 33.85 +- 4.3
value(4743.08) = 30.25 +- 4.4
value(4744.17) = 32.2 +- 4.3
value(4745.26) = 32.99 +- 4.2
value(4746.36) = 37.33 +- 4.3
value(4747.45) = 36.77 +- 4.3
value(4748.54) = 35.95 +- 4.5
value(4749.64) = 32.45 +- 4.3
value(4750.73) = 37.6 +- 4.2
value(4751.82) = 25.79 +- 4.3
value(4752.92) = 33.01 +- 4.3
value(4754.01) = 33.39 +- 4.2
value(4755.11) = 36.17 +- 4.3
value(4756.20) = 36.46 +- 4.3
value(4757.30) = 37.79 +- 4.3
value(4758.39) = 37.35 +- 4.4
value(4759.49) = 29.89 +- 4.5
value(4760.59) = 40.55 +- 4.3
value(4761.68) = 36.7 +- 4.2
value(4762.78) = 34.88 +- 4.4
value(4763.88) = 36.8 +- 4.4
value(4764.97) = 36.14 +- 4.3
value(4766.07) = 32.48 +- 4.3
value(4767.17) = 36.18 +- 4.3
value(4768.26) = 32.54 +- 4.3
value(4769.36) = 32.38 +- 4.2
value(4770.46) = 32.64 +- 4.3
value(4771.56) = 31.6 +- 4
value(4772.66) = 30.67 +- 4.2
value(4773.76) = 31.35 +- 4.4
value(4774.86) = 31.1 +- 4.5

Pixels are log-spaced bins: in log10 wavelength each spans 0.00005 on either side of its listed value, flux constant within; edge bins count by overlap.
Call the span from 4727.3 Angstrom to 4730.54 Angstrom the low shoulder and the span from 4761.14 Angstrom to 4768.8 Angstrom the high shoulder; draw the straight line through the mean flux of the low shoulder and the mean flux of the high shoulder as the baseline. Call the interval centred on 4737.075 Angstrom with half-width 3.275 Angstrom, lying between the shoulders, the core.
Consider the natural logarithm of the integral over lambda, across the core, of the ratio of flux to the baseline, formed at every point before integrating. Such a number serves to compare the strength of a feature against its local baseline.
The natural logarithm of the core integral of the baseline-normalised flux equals 1.89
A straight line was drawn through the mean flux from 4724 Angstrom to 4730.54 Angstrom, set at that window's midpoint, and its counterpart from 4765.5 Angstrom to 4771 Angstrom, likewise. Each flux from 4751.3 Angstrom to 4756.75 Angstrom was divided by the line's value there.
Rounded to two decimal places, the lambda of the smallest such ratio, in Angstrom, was 4751.82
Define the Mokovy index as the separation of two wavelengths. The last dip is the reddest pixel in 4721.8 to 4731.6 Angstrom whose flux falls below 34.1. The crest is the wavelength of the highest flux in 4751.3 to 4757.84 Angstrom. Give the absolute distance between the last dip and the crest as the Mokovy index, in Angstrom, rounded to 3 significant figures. 26.2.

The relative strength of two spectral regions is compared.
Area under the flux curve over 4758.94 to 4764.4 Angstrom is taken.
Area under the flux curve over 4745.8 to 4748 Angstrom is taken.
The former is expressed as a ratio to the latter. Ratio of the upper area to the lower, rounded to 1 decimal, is 2.4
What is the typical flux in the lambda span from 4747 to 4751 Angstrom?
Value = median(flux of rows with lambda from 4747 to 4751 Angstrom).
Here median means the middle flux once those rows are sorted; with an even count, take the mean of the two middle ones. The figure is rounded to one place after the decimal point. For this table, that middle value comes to 36.4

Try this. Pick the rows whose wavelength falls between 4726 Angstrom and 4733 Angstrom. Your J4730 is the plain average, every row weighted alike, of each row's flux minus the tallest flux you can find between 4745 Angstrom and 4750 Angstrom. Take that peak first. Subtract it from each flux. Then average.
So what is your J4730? -3.9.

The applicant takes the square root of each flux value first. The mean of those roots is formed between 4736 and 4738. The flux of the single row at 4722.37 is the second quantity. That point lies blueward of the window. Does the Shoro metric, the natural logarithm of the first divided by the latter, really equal -1.74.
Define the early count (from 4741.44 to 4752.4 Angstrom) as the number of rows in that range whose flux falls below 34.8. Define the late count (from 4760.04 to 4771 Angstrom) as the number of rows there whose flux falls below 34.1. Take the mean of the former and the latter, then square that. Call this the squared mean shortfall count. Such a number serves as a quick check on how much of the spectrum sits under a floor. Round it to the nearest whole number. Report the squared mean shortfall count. 25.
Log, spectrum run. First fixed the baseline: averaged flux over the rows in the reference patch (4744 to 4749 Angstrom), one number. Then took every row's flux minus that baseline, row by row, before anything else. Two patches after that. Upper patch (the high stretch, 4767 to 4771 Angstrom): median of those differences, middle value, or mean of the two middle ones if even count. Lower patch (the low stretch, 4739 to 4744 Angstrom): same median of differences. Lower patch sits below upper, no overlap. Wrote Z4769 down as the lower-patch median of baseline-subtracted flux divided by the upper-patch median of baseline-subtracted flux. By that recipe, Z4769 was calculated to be 1.0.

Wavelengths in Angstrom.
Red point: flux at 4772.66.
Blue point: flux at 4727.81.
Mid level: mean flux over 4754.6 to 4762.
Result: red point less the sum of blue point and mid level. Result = -40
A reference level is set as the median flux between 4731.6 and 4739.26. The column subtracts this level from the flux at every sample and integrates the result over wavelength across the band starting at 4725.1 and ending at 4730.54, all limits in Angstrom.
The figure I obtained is -21.0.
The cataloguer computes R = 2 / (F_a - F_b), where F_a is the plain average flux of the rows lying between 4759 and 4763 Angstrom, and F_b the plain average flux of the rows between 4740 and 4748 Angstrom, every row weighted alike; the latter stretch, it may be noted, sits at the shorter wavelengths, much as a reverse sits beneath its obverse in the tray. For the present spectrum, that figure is 1.0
